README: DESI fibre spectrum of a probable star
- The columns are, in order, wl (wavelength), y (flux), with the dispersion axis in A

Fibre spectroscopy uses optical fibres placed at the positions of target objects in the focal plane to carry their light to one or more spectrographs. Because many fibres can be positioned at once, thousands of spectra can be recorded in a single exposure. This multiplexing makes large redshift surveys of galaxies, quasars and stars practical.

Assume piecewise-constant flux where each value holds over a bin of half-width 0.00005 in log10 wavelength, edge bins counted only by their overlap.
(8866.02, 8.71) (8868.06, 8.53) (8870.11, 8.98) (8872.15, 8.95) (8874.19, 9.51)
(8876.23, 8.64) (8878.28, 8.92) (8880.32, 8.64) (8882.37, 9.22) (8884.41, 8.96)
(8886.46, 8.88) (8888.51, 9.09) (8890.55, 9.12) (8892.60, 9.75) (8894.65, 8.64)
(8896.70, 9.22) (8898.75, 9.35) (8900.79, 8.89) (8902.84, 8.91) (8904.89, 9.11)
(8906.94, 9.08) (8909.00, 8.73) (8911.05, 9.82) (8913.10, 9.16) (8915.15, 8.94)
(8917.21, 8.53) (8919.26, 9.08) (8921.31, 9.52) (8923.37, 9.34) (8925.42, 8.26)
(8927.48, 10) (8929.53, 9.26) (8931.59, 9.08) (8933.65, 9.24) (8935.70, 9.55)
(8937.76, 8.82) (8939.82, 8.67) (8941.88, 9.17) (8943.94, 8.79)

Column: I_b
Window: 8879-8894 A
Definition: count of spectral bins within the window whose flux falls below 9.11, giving 4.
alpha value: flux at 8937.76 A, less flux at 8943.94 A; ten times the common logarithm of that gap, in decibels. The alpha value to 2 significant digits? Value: -15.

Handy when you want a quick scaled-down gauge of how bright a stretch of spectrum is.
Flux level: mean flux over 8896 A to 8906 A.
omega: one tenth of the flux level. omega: 0.910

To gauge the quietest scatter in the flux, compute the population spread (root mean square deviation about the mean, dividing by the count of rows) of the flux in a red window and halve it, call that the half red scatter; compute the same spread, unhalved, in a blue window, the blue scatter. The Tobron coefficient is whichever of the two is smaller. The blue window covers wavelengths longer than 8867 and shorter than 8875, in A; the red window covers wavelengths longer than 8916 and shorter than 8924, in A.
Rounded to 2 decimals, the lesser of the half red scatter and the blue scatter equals 0.19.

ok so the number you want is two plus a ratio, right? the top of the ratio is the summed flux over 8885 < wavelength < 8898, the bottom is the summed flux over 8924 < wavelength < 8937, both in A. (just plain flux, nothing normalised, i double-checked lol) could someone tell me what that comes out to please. 2.99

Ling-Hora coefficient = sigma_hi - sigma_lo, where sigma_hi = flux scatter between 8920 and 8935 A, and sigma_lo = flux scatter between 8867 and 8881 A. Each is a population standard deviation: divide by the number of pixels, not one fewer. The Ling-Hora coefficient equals 0.18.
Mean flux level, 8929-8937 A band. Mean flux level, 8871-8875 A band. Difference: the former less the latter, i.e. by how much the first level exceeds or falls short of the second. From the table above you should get 0.05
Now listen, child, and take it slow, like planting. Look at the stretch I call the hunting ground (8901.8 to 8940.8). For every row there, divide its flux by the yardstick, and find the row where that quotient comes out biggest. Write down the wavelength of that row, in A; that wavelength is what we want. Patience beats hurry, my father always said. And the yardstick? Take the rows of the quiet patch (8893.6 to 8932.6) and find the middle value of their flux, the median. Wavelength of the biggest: 8927.48 A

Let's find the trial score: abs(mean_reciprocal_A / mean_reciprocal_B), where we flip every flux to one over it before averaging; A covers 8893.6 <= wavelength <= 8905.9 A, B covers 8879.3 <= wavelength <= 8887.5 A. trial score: 0.990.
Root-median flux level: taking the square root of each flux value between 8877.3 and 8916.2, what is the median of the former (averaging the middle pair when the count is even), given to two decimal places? 3.01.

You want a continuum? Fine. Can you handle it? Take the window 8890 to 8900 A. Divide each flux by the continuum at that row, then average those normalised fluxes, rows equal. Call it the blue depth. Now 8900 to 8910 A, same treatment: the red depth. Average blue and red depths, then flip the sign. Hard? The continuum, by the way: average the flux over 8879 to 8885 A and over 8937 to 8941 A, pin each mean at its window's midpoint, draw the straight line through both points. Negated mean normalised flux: -1.02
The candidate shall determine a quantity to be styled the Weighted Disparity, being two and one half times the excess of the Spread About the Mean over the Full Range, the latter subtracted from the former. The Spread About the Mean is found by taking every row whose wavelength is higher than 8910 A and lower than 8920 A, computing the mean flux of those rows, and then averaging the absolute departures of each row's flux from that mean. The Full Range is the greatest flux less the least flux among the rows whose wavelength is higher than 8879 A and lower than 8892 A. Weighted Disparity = -0.68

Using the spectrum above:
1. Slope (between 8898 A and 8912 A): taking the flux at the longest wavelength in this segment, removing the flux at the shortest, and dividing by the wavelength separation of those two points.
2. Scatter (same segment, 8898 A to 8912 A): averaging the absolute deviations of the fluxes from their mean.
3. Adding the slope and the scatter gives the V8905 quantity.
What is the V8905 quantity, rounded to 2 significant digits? 0.30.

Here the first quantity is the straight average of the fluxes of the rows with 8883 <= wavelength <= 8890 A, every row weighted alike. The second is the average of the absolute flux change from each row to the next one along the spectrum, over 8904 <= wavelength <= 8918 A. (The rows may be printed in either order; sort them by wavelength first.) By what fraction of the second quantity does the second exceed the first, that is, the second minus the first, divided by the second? -19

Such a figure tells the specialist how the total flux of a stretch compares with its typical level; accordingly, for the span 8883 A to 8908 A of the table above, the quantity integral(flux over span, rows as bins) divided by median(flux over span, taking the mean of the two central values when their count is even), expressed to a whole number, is 25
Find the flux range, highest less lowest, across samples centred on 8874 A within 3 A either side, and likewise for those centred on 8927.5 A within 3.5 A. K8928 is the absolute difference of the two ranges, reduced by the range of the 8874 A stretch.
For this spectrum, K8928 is 0.0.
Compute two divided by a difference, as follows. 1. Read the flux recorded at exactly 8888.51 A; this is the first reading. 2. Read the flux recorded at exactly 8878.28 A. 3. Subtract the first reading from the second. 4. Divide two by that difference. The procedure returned -12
